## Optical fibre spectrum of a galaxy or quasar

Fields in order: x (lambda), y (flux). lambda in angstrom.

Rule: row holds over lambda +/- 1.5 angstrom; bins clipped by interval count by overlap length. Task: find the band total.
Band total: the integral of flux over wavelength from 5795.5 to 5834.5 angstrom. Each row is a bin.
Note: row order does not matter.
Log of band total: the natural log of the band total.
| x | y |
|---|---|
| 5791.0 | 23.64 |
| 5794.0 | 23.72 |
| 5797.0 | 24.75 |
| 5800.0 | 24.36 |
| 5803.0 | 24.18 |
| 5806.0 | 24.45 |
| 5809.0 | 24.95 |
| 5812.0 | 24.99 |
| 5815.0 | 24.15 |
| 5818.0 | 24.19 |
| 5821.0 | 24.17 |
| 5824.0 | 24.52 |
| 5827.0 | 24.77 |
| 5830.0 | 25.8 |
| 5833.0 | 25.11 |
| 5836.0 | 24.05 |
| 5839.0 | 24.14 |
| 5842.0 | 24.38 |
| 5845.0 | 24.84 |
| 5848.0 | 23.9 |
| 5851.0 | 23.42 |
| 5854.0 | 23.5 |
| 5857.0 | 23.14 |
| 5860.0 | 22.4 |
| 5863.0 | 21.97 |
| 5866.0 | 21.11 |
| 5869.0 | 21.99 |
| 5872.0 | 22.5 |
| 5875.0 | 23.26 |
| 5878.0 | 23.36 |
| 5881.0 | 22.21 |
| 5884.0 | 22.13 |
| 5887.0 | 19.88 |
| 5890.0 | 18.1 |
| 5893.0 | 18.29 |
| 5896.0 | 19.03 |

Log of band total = 6.9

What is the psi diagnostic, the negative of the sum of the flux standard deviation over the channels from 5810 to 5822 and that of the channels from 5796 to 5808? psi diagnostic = -0.6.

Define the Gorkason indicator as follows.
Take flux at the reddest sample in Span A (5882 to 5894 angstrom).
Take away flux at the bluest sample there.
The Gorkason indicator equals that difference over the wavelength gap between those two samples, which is -0.43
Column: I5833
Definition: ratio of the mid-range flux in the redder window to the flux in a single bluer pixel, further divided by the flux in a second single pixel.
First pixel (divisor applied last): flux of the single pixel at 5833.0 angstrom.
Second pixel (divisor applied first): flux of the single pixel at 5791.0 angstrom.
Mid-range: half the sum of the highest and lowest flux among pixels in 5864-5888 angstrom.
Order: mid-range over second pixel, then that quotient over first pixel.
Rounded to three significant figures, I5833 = 0.0364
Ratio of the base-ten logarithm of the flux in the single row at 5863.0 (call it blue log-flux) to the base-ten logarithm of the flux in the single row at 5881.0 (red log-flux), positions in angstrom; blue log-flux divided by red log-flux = 1.00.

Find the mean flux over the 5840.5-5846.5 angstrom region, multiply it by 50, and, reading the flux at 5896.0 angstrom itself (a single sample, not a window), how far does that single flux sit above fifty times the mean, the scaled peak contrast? -1211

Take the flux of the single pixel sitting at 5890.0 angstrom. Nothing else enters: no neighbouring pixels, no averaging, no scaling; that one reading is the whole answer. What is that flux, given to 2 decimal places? 18.10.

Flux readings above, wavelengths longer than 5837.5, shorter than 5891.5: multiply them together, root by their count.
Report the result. 22.5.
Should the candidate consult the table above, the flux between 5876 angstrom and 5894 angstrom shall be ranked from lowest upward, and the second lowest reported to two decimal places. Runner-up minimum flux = 18.29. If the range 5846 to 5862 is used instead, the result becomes 23.14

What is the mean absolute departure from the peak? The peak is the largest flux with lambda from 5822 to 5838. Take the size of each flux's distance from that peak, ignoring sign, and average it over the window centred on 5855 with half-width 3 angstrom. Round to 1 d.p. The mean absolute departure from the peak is 2.5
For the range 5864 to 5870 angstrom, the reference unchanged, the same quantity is 4.3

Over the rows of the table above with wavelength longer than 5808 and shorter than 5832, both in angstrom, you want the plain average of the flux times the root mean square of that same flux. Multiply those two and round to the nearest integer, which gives 610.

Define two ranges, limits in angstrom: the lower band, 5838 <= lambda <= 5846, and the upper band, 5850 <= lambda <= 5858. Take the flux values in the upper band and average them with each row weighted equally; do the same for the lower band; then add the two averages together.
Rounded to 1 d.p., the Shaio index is 47.8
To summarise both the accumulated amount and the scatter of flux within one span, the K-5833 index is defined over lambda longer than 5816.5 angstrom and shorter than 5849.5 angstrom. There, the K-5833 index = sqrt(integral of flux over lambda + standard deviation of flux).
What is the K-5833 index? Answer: 28.5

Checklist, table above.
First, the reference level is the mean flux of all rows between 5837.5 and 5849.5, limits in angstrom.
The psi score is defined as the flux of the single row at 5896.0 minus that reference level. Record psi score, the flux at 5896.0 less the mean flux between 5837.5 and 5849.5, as -5.3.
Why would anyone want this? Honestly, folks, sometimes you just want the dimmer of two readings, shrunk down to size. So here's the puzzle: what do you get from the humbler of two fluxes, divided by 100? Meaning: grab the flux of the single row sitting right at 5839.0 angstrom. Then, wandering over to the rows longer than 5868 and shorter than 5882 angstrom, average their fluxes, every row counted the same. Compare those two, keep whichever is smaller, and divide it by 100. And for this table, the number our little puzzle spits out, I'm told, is 0.227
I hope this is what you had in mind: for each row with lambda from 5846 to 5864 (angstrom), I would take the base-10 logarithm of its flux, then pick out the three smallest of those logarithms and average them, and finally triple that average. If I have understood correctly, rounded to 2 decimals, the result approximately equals 4.06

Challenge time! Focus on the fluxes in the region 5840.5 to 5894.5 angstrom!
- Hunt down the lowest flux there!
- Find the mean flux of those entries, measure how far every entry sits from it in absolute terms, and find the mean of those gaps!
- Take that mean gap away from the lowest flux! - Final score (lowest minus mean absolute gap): 16.7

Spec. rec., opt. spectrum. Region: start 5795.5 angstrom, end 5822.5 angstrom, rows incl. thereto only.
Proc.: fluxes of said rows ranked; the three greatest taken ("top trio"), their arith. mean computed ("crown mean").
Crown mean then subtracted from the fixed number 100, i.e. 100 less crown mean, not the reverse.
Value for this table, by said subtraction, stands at 75.1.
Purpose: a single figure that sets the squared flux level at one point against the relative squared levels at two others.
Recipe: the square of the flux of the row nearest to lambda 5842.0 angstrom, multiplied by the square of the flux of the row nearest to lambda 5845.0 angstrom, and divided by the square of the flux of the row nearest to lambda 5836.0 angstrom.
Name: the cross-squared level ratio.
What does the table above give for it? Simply 634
